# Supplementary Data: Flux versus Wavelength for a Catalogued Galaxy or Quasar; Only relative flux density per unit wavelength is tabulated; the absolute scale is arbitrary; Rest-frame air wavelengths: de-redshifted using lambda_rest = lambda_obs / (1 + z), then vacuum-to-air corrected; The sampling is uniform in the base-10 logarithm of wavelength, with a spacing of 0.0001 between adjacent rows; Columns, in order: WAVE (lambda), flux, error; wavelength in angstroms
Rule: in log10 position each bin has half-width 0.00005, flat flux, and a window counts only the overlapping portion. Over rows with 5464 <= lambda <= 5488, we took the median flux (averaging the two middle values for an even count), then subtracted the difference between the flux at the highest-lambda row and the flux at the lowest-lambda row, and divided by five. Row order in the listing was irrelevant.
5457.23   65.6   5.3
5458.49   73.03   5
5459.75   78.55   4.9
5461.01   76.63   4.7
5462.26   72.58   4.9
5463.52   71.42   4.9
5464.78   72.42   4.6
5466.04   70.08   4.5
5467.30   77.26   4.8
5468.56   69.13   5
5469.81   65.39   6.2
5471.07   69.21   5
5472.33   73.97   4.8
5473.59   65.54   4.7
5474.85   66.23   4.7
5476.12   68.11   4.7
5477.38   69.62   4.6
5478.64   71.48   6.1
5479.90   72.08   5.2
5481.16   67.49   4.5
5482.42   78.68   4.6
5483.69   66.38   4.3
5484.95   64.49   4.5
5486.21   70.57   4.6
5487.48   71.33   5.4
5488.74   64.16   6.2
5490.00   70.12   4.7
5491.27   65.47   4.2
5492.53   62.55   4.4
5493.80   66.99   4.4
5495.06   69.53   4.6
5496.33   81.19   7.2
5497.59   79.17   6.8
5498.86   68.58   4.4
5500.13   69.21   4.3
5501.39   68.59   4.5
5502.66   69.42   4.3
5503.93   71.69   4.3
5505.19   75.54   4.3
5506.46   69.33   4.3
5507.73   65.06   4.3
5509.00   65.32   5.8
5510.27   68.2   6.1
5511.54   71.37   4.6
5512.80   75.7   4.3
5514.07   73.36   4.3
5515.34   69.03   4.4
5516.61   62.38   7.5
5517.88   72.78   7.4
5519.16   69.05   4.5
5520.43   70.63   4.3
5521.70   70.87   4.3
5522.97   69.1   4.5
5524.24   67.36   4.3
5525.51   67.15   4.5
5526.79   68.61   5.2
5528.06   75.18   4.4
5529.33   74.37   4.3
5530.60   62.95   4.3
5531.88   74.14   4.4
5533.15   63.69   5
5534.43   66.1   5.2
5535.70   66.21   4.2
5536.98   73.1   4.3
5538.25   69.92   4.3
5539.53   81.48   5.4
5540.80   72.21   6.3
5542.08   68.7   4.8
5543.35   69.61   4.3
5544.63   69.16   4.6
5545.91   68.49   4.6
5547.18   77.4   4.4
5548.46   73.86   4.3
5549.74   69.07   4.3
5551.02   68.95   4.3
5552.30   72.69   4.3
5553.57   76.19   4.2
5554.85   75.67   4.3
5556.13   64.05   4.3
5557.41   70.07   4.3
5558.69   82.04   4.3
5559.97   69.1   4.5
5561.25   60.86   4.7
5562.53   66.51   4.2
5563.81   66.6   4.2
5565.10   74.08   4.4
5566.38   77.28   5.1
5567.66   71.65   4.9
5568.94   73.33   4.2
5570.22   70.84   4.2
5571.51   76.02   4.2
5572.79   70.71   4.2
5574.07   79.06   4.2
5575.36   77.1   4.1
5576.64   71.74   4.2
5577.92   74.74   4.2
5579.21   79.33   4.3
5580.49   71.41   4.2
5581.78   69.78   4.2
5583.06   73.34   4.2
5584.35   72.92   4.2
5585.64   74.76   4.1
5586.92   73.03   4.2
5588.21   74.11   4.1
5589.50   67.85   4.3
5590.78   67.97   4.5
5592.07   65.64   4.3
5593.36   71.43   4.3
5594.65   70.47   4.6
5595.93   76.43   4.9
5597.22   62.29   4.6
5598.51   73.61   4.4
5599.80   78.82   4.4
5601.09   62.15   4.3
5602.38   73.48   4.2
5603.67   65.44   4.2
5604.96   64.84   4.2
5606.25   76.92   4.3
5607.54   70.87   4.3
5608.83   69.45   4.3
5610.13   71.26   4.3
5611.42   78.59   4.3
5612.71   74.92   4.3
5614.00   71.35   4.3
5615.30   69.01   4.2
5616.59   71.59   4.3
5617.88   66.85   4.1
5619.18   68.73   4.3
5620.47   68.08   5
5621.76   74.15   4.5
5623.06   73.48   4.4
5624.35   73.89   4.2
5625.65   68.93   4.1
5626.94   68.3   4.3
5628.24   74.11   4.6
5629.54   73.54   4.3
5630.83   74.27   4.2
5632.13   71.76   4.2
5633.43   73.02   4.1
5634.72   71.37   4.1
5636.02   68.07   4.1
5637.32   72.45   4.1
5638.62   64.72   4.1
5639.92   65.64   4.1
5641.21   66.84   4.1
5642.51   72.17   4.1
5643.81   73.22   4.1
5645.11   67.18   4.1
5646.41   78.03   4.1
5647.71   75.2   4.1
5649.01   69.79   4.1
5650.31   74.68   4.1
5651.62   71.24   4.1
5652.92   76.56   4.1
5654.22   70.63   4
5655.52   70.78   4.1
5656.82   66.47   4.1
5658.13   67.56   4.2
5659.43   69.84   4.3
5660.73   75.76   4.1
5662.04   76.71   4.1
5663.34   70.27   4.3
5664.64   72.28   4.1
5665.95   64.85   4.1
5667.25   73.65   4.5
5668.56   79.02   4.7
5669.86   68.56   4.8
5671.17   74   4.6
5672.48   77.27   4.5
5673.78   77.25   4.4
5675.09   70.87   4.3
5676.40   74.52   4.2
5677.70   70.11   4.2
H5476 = 14.1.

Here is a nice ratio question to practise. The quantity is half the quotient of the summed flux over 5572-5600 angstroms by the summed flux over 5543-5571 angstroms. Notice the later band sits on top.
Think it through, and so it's 0.5093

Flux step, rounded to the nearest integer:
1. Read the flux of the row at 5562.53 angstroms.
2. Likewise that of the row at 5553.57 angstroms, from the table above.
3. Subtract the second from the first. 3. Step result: -10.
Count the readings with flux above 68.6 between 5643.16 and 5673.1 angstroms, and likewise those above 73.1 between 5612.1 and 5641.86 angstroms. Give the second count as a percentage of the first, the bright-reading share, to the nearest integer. 39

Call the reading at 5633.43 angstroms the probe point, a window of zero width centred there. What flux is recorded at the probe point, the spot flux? 73.02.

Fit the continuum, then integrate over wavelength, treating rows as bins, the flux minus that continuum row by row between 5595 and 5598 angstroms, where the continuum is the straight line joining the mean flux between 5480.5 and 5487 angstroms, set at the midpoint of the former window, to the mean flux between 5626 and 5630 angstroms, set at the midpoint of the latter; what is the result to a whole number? -5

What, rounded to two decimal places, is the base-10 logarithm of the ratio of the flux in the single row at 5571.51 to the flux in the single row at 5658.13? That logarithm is 0.05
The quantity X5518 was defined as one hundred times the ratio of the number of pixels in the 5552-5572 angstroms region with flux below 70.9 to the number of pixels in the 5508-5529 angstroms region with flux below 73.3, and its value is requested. 54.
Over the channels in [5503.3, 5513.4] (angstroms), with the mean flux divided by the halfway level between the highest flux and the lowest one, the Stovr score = 1.00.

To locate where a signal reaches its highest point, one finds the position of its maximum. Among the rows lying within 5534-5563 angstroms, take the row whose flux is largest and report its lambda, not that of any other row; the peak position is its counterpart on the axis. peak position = 5558.69 angstroms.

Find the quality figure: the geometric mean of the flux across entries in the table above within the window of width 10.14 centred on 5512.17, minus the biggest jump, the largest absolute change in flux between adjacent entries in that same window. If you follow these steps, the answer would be 62.0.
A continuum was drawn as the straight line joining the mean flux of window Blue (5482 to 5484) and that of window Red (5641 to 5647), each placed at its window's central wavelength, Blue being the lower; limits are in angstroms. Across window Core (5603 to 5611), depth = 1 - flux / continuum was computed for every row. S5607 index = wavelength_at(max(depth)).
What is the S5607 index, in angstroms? 5604.96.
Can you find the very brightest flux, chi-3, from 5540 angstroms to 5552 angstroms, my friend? 77.4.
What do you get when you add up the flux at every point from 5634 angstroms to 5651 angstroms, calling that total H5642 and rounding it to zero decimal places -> 919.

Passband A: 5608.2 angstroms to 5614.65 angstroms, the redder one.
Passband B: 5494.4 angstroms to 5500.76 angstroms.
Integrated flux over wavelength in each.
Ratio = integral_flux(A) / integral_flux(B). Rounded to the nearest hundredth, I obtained 1.01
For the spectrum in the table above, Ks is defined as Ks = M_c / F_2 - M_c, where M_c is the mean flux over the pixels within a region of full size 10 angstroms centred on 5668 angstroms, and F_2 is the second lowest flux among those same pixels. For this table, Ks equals -71.4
